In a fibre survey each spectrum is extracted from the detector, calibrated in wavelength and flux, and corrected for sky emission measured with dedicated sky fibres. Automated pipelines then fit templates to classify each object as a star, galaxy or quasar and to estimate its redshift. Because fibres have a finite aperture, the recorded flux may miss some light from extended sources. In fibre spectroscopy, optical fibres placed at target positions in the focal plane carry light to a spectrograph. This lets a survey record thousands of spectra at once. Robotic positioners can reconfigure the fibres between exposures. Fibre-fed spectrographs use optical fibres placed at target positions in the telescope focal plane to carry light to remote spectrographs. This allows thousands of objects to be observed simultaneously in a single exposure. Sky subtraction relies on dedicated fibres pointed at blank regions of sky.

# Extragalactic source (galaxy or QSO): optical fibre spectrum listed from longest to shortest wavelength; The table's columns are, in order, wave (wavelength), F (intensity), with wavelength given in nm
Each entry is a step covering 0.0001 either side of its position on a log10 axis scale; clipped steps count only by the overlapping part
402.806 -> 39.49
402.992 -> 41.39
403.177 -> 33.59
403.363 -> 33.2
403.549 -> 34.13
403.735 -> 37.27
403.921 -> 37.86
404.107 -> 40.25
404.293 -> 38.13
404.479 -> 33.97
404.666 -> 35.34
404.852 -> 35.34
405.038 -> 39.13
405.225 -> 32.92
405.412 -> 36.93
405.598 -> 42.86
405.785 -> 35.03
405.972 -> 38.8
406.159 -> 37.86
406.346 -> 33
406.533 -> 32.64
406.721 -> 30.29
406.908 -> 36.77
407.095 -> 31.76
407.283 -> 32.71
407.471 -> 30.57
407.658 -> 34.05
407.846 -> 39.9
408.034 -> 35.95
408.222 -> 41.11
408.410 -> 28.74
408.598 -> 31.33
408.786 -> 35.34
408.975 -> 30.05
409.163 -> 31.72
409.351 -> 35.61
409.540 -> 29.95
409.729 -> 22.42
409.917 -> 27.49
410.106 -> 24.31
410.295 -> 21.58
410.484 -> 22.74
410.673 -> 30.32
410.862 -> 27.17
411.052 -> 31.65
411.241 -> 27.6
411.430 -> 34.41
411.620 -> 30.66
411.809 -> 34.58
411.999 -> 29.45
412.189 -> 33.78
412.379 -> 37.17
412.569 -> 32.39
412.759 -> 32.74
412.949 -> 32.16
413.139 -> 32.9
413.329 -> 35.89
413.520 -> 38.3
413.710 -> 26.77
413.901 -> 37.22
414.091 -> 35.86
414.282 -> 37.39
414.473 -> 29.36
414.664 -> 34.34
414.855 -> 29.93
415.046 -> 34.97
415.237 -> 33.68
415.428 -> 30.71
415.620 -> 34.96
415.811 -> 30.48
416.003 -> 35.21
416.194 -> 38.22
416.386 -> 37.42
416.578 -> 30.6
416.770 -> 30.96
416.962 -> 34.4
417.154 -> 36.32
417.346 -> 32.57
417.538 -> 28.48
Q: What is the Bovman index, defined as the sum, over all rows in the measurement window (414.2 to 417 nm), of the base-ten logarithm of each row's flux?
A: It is 22.9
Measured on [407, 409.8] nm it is 22.7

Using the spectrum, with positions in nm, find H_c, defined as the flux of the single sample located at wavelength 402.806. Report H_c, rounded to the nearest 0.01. 39.49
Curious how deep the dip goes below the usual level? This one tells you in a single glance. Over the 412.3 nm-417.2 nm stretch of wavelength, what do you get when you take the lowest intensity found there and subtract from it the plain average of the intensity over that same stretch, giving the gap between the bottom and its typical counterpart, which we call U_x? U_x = -7.1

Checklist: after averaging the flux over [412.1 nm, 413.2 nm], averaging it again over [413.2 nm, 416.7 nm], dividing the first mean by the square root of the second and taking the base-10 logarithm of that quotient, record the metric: 0.760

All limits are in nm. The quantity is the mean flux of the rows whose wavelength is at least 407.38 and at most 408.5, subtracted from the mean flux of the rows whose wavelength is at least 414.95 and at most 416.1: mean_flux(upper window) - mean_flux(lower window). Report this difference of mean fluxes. -1.7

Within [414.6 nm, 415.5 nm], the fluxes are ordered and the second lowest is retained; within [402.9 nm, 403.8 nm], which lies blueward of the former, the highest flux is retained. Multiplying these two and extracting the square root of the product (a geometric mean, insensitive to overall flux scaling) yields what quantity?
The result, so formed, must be 35.7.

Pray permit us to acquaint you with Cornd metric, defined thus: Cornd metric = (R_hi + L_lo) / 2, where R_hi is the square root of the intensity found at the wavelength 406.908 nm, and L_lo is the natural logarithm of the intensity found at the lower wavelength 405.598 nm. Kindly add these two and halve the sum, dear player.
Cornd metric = 4.9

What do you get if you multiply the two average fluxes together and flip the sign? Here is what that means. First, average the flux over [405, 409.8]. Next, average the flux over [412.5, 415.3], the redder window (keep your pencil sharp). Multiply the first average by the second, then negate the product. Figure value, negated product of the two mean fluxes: -1147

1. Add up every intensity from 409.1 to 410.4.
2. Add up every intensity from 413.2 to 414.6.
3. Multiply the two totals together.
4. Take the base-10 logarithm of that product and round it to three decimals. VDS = 4.667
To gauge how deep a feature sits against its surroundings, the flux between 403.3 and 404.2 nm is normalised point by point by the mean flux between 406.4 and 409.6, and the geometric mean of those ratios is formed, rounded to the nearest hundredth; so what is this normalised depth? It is 1.09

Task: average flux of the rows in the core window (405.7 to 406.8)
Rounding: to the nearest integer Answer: 35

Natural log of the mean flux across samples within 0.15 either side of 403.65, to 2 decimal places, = 3.58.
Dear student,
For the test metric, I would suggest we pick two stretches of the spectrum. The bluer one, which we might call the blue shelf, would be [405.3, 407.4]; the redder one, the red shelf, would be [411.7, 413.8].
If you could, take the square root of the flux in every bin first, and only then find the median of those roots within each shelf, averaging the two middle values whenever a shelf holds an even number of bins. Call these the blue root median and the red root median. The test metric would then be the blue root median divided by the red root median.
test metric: 1.03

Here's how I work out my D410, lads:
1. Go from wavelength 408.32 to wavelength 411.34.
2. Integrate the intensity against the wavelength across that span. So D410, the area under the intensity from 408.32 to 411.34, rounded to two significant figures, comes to 86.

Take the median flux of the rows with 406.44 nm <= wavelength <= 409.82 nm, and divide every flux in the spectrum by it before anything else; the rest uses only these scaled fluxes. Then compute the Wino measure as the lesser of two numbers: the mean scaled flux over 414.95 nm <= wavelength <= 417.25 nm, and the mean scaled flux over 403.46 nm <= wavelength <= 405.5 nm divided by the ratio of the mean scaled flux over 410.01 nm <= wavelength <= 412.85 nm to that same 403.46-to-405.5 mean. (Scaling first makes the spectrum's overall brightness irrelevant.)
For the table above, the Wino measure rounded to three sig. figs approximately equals 1.06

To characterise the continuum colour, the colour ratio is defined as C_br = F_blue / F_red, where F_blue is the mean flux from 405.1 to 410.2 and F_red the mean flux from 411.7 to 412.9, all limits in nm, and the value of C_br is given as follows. 1.00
